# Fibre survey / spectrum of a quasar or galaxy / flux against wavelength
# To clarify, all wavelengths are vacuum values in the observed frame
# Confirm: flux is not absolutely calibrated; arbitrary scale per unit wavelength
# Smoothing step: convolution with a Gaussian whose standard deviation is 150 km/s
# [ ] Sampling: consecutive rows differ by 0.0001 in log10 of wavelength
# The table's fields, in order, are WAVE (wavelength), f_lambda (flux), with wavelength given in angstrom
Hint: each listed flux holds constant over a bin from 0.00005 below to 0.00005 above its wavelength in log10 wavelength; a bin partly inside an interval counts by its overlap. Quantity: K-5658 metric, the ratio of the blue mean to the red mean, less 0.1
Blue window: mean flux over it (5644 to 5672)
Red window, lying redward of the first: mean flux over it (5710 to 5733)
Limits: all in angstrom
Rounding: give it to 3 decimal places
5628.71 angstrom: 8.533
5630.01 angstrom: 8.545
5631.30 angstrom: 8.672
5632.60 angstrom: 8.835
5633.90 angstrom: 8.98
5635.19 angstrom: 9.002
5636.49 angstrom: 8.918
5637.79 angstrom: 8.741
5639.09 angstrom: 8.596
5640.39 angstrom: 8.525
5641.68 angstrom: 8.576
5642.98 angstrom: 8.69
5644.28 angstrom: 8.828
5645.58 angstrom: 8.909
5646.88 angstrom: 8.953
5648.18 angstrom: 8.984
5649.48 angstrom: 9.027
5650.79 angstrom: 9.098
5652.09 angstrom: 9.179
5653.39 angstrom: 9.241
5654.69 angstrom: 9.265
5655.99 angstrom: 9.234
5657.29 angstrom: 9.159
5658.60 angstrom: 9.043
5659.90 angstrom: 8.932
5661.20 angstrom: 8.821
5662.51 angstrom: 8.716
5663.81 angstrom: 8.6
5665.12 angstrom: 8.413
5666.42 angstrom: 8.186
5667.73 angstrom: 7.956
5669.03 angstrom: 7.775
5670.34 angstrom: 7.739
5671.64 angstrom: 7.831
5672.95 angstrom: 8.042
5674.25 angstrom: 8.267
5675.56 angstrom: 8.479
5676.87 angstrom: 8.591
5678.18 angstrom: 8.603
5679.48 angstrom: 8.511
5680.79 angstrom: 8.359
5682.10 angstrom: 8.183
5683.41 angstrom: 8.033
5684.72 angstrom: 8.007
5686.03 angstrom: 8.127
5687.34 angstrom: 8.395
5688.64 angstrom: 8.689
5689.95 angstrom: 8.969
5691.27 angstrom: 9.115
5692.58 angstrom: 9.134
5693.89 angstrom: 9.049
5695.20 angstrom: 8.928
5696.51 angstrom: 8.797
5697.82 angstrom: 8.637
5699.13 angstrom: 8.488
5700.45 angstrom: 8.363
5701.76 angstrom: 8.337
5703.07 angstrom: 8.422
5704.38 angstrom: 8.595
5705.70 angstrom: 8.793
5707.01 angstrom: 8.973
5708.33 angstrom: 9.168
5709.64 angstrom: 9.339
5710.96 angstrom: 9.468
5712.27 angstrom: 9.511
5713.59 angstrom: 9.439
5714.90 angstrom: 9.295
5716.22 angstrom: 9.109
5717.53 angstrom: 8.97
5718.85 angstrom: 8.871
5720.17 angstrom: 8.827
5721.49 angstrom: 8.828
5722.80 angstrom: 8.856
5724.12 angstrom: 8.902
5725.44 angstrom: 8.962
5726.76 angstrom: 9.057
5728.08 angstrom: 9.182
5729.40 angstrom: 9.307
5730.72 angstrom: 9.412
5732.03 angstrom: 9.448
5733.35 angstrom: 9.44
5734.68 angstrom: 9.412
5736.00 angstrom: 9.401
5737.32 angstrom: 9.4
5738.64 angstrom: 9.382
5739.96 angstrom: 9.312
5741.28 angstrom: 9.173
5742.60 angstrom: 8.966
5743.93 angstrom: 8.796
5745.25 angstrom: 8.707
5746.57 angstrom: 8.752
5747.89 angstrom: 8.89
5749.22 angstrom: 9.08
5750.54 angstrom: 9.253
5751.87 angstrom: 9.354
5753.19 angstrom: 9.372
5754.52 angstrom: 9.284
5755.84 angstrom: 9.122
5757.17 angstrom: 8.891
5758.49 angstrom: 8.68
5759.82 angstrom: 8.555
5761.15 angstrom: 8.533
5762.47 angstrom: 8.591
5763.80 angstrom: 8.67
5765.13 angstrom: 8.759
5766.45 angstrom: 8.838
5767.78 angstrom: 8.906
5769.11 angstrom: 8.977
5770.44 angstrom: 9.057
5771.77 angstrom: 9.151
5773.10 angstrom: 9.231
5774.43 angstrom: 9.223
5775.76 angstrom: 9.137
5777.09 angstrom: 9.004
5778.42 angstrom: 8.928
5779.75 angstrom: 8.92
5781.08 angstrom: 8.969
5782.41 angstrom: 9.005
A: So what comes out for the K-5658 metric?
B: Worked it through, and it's 0.854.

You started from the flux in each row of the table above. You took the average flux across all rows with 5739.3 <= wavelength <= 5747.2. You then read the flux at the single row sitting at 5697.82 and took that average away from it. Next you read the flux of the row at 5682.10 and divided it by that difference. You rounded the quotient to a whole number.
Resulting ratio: -26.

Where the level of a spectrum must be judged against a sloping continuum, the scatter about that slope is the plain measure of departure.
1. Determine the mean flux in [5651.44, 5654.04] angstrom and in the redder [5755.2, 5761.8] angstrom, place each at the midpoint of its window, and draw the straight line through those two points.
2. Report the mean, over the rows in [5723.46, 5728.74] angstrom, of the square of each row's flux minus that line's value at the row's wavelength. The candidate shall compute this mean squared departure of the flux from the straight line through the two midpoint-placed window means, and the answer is 0.03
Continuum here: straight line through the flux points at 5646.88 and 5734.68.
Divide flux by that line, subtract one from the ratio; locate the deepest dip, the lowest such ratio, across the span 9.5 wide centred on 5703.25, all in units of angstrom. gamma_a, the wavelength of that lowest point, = 5701.76 angstrom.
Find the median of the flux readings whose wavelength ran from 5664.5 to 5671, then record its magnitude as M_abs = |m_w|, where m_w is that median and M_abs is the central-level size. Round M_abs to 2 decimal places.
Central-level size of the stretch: 7.96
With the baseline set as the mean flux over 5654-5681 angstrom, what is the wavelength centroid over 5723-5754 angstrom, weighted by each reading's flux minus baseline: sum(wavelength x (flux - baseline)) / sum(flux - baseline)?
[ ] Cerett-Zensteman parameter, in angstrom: 5738.2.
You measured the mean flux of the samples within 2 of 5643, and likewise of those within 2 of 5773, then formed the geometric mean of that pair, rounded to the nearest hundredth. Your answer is 8.95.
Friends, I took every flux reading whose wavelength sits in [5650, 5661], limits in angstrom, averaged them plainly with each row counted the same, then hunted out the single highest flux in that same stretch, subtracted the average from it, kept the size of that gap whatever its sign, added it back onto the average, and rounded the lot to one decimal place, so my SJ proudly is 9.3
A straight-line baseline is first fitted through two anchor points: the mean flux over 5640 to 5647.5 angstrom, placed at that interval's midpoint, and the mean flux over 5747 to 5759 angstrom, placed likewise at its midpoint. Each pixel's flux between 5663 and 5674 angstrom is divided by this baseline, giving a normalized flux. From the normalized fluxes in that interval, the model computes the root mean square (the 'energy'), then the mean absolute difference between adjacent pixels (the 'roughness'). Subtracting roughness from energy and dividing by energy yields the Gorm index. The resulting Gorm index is 0.979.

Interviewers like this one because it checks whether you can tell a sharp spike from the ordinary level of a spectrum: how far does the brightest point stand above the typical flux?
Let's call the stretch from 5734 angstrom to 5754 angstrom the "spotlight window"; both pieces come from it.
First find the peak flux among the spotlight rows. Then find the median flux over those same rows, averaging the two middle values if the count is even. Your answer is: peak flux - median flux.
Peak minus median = 0.16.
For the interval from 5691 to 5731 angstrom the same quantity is 0.54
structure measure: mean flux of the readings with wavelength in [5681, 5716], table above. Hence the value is 8.8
